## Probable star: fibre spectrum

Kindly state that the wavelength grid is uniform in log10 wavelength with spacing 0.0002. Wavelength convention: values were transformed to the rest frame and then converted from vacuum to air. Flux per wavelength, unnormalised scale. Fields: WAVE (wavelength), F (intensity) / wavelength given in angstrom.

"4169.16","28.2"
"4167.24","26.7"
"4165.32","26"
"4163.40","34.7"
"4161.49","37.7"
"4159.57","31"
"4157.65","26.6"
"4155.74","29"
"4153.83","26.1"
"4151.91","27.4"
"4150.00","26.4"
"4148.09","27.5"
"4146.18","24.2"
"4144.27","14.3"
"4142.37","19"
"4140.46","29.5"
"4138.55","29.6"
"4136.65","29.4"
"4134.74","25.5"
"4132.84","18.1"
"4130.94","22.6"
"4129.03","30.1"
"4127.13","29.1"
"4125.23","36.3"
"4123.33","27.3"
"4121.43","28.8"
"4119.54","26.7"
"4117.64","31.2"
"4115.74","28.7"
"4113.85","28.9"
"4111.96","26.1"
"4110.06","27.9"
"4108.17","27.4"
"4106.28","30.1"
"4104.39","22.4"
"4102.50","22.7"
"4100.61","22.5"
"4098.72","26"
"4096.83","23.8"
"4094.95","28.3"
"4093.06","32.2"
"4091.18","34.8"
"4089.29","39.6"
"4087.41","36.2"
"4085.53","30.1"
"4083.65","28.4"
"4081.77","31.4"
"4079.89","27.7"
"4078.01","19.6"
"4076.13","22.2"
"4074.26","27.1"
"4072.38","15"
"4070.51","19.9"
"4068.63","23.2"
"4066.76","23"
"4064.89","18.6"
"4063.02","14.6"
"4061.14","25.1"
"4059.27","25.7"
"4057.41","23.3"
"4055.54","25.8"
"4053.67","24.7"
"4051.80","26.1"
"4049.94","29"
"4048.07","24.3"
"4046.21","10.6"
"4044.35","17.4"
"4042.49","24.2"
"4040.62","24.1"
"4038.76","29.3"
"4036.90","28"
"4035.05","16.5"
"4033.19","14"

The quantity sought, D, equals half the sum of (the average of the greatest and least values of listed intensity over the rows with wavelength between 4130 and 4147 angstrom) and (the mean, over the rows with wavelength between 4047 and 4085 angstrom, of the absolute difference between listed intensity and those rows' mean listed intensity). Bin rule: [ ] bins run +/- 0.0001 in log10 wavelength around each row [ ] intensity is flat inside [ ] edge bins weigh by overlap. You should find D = 12.7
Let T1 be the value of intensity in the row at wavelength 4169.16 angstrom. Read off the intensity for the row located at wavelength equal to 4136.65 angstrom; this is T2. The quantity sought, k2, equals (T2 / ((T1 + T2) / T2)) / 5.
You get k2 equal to 3.0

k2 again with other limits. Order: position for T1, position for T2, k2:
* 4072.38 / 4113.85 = 3.8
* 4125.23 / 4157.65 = 2.2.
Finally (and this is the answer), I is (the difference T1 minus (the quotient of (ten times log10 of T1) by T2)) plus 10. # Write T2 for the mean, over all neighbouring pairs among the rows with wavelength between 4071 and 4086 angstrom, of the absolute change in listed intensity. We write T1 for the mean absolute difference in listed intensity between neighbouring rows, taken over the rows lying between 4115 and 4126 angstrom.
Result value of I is 12.8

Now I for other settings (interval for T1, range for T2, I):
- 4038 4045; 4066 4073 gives 11.9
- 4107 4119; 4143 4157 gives 11.0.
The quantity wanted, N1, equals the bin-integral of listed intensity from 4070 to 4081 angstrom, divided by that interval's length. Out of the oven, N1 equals 22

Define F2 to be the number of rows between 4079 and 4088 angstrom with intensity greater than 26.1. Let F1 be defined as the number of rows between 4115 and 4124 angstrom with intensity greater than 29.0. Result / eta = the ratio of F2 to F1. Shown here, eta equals 5.00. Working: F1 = 1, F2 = 5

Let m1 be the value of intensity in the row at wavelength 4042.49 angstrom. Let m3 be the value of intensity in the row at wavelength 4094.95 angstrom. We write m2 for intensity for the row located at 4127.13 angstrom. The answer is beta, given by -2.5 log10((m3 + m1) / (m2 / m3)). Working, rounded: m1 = 24.2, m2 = 29.1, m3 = 28.3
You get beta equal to -4.3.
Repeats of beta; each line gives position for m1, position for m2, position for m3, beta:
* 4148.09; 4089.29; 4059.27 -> -3.8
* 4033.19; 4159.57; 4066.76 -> -3.6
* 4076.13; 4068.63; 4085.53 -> -4.6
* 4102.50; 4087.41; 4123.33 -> -3.9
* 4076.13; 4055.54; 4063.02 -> -3.3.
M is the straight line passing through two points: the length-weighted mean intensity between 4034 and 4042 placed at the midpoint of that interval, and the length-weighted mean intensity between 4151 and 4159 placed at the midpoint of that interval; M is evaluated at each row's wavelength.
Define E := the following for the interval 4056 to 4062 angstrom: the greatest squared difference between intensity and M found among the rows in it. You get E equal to 2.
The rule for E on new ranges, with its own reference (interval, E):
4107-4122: 23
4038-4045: 50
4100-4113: 16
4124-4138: 93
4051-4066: 108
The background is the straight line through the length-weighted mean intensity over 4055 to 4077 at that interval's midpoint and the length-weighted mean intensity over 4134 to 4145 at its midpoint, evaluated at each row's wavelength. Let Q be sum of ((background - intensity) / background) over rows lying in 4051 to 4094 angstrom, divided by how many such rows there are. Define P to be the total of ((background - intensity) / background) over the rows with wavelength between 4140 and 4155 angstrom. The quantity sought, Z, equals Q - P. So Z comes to 0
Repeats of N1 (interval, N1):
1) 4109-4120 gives 28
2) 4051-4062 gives 25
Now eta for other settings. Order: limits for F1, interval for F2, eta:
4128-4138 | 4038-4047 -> 0.50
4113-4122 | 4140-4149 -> 2.00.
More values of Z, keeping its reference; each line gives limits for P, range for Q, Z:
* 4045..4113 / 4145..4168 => 5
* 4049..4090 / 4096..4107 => 3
